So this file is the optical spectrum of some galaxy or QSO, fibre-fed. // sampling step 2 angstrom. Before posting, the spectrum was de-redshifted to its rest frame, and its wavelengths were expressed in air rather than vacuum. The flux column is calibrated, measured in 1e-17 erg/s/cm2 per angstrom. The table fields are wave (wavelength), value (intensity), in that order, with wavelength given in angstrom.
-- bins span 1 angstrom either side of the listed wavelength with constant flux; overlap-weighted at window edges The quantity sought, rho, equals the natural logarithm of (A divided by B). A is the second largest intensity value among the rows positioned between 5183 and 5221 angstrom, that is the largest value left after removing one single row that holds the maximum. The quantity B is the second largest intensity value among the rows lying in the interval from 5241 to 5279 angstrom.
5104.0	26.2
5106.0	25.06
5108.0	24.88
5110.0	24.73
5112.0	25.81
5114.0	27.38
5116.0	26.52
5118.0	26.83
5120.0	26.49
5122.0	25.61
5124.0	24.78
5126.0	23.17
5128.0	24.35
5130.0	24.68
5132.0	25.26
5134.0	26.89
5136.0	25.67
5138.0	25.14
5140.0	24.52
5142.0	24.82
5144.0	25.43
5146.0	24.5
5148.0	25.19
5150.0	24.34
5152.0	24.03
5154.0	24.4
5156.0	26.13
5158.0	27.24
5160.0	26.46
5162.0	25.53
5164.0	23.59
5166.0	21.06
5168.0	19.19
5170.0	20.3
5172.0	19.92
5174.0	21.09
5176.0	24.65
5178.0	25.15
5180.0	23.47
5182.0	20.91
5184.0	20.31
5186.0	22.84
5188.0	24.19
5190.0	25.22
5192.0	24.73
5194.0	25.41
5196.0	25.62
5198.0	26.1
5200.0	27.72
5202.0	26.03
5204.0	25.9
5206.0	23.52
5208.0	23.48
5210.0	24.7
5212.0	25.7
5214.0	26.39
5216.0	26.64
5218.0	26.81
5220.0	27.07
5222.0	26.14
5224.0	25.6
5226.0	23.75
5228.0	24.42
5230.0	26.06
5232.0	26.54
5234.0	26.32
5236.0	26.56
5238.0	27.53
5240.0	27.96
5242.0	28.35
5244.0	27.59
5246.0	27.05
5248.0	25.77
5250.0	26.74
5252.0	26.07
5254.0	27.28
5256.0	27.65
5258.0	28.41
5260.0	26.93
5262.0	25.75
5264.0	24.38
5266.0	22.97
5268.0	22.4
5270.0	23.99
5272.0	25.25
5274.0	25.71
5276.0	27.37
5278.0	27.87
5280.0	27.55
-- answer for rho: -0.046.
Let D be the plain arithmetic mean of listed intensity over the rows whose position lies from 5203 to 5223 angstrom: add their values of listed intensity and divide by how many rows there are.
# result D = 25.6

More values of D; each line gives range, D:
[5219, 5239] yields 26.0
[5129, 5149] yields 25.2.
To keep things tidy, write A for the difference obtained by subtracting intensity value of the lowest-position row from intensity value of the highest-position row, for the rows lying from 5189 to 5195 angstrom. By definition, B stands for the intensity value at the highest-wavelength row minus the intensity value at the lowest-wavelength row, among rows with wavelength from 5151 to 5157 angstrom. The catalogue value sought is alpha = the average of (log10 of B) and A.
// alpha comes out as 0.3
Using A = 0.2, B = 2.1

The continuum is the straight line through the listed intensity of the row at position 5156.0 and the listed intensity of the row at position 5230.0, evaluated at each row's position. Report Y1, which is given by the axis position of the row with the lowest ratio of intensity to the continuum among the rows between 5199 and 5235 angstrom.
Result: 5208.0 angstrom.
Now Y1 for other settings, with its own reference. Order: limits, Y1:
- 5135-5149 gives 5146.0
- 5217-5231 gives 5226.0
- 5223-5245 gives 5226.0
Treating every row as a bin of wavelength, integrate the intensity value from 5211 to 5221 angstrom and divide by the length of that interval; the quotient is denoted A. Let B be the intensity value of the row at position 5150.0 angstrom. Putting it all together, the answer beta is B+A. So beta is 51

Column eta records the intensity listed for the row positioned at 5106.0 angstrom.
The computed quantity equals 25.06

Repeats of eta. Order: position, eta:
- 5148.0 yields 25.19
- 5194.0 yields 25.41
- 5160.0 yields 26.46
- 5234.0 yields 26.32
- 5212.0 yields 25.7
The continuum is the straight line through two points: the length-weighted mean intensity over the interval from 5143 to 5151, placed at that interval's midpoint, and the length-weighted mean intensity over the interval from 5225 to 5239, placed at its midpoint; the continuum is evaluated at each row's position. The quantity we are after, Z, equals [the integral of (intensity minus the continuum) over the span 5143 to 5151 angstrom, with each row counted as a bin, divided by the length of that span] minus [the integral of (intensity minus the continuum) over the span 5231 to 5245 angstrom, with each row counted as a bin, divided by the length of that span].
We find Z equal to -1.31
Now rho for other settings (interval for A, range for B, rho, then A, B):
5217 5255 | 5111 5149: 0.039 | 27.96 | 26.89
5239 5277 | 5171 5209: 0.083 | 28.35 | 26.1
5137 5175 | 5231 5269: -0.069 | 26.46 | 28.35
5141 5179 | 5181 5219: -0.013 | 26.46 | 26.81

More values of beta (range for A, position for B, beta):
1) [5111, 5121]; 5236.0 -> 53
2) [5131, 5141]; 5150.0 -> 50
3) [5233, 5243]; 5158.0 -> 55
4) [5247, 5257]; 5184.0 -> 47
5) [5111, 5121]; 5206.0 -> 50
